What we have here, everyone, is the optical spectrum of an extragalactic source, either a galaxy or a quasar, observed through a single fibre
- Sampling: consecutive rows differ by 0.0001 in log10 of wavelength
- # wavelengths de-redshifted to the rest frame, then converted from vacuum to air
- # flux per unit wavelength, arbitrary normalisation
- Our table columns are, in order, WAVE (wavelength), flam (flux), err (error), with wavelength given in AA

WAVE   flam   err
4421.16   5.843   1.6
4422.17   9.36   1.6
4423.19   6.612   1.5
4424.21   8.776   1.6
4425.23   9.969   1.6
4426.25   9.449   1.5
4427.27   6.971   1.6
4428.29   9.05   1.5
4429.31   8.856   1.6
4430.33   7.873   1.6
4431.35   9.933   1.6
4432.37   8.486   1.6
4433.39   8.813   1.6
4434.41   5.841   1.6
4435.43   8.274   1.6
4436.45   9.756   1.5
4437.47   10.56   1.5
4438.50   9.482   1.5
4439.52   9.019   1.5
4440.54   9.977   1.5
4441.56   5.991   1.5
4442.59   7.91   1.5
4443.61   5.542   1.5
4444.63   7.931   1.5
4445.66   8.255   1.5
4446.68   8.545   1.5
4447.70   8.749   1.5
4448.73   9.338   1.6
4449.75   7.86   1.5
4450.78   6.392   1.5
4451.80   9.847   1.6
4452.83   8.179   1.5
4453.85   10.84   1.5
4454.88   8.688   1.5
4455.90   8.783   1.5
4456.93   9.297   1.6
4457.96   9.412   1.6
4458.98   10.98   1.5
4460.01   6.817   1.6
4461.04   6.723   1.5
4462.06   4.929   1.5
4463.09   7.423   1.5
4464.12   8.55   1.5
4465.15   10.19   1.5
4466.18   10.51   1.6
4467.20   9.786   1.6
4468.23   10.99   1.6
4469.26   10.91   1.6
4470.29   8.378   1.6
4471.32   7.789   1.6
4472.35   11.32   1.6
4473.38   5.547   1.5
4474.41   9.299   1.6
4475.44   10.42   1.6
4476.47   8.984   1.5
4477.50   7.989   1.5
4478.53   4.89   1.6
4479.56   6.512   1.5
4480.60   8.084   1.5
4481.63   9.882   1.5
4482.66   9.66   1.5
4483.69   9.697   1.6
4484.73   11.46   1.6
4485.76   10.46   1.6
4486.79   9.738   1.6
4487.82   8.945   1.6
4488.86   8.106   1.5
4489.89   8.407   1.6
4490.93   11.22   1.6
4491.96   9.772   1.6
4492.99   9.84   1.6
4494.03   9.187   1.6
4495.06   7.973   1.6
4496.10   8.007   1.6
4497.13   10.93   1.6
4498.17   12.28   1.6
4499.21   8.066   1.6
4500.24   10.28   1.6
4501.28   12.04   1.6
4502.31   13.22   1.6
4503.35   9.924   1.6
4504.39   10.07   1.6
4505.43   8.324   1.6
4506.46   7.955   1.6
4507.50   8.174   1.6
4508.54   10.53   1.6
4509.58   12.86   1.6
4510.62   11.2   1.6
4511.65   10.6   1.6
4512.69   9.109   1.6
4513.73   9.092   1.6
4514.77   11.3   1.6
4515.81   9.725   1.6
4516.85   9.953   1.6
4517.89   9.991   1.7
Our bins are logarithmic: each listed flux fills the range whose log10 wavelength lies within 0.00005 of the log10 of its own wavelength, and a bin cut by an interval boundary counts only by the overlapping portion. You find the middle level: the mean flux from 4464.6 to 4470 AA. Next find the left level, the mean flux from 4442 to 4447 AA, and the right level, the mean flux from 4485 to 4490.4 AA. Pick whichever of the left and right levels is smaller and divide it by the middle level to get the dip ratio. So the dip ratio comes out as 0.73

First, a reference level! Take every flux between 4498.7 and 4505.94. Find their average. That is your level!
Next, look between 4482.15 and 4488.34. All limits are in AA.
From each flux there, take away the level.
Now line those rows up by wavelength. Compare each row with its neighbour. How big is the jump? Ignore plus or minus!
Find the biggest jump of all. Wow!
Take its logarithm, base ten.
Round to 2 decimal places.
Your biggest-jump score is 0.25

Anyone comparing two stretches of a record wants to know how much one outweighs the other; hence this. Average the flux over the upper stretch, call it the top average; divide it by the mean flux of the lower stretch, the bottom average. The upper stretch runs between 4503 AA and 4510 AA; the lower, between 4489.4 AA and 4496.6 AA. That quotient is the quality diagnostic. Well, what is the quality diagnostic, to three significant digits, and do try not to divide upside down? 1.05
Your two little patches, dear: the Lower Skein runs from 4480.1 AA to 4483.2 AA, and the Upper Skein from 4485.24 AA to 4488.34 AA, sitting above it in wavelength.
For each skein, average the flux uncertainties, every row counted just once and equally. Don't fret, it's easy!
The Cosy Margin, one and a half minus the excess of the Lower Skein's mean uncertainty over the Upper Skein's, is 1.60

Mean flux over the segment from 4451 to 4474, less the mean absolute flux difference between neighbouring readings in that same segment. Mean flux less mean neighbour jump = 7.2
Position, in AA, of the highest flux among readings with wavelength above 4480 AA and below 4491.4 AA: 4484.73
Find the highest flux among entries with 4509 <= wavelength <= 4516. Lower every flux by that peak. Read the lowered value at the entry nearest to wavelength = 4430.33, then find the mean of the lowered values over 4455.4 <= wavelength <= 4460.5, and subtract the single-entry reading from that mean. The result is 1.2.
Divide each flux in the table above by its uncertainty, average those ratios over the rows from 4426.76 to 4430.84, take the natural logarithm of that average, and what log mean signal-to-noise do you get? 1.65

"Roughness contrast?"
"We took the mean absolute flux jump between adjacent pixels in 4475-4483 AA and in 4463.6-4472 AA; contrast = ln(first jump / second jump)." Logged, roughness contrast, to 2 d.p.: 0.42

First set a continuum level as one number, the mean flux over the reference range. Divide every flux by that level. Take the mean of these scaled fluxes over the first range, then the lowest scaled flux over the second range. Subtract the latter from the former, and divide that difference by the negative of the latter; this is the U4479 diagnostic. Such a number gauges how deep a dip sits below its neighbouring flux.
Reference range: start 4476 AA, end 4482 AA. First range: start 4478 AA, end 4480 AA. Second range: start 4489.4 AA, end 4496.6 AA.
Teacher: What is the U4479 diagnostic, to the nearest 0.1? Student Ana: 0.3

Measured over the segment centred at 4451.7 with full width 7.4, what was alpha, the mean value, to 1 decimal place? 8.7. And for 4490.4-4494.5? 10.0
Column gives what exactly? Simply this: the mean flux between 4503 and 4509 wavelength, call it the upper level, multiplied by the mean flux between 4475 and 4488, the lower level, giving 82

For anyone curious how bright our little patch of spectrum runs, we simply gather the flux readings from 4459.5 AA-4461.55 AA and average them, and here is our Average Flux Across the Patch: 6.8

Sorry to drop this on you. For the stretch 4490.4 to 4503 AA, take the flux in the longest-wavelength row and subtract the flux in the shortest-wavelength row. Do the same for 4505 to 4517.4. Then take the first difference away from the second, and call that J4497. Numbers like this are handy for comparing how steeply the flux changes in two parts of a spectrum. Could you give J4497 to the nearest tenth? -0.4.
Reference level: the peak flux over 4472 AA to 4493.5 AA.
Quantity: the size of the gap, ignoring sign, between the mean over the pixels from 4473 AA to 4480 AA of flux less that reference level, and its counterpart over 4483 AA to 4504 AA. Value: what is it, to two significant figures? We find 2.3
